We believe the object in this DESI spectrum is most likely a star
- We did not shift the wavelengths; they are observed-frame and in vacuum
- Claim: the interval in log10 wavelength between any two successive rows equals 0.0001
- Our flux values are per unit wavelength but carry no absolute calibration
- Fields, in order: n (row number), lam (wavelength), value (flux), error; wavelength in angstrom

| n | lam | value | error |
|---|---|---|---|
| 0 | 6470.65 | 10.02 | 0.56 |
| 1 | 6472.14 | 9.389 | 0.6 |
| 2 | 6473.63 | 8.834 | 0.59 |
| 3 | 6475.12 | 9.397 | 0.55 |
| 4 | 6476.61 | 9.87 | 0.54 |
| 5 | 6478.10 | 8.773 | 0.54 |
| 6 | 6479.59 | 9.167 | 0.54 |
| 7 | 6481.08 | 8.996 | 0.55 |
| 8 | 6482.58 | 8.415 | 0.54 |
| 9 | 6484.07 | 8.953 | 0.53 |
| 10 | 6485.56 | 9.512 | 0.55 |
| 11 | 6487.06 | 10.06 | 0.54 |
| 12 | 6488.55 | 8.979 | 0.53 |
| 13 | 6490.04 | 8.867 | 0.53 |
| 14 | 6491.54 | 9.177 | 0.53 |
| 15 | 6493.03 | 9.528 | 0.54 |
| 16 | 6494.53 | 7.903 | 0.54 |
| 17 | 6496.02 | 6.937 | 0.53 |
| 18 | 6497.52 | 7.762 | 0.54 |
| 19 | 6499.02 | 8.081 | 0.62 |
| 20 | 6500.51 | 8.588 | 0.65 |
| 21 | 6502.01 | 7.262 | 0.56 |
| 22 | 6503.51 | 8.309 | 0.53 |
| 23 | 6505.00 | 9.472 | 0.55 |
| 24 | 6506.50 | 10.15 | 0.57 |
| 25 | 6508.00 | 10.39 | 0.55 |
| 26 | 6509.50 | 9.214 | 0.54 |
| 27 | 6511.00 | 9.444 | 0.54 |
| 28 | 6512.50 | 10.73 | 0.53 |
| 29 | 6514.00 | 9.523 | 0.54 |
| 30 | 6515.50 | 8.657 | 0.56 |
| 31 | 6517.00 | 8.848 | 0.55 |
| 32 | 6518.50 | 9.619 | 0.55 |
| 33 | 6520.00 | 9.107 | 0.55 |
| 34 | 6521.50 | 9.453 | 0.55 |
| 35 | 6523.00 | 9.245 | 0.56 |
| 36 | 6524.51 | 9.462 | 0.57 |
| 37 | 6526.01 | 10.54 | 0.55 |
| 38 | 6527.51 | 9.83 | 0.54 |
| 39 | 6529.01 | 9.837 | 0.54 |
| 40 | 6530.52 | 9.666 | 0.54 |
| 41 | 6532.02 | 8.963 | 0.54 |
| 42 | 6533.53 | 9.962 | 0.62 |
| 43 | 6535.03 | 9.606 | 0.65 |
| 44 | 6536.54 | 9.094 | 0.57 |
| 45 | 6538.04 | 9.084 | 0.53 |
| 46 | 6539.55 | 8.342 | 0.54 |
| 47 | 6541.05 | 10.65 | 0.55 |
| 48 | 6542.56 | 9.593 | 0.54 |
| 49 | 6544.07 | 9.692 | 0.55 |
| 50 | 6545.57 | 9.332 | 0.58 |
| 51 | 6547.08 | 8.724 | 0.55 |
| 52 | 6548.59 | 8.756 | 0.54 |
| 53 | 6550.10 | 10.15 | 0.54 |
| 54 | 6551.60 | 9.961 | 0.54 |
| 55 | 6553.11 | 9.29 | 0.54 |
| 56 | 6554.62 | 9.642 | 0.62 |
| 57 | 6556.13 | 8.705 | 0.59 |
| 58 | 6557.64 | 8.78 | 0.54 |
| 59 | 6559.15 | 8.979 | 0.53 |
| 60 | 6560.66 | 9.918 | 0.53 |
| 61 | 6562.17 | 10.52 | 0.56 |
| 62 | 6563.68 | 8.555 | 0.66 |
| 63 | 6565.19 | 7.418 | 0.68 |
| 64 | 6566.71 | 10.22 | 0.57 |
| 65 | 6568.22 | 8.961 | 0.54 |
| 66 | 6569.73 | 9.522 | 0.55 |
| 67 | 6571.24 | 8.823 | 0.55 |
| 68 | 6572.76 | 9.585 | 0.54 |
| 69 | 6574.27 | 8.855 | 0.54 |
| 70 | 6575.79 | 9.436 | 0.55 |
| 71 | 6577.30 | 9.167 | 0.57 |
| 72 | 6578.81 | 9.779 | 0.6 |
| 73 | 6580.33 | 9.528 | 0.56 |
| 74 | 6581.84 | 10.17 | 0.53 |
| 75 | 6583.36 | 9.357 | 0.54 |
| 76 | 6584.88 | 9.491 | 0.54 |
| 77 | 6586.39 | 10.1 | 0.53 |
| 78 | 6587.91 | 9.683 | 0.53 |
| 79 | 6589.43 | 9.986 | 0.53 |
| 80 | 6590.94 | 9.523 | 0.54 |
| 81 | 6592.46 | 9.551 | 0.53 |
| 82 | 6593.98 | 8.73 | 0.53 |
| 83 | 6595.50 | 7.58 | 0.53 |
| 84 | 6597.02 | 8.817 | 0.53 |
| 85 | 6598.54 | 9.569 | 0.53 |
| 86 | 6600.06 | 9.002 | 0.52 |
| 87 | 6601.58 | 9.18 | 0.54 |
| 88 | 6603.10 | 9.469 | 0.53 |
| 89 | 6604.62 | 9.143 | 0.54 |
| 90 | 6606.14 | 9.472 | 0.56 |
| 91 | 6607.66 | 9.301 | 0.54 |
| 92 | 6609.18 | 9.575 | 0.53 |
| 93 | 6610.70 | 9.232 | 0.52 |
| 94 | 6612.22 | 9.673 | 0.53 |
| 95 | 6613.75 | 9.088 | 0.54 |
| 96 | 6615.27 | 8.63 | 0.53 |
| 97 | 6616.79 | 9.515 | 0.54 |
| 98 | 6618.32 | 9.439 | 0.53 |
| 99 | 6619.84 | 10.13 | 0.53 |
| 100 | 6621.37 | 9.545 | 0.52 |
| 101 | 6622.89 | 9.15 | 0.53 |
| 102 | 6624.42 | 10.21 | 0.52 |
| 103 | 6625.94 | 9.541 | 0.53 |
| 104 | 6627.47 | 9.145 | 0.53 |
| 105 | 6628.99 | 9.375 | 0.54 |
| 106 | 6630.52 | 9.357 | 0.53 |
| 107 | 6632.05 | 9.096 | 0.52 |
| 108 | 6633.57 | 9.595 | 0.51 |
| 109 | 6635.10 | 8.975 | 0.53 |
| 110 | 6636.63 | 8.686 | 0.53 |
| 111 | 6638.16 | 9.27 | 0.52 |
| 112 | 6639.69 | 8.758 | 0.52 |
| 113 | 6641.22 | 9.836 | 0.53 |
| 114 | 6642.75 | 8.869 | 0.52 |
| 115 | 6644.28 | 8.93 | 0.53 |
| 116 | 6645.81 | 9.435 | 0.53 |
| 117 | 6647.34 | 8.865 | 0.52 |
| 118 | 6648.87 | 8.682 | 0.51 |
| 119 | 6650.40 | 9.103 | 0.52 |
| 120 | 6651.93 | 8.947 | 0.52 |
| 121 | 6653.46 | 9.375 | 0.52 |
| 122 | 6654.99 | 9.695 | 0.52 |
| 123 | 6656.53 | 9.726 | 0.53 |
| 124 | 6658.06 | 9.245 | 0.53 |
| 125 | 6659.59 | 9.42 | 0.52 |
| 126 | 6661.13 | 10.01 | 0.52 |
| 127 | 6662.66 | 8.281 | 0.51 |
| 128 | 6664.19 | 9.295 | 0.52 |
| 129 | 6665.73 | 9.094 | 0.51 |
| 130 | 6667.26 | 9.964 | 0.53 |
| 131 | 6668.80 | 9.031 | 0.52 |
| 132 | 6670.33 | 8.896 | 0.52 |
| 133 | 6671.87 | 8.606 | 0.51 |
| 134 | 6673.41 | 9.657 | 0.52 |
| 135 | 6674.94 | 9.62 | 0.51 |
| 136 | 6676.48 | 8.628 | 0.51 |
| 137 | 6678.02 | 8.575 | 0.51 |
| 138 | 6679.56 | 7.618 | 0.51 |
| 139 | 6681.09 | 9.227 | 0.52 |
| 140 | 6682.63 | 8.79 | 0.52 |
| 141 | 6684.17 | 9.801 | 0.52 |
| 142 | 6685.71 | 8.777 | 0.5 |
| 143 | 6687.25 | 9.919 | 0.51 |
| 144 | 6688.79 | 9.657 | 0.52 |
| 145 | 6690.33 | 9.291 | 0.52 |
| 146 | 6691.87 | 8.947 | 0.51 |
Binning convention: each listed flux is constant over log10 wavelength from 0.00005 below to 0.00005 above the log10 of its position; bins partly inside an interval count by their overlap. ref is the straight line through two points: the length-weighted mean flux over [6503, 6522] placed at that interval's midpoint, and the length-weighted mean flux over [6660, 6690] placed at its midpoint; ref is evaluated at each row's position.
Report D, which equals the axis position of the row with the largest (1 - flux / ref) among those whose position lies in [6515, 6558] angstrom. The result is 6539.55 angstrom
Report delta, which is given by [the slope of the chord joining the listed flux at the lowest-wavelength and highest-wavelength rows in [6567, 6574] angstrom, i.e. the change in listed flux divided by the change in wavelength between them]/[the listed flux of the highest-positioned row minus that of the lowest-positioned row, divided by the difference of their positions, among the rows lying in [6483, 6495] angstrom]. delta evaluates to -1.4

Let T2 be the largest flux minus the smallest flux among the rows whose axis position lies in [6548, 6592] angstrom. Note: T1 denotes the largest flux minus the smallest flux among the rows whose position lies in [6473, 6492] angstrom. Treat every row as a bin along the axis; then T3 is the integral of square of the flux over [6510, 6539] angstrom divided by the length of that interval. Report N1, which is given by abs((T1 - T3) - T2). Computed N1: 92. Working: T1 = 1.6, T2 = 3.1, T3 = 90.5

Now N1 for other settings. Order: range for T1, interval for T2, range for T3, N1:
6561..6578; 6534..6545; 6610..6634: 88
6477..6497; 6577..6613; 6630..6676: 84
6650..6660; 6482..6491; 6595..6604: 82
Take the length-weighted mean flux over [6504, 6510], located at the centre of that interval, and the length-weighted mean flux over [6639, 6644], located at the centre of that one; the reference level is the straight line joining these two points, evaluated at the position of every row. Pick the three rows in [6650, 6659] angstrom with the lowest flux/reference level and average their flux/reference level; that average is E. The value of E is 1.00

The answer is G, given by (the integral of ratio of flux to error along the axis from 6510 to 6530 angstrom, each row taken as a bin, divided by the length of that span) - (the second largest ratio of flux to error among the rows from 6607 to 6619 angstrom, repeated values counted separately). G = -0.62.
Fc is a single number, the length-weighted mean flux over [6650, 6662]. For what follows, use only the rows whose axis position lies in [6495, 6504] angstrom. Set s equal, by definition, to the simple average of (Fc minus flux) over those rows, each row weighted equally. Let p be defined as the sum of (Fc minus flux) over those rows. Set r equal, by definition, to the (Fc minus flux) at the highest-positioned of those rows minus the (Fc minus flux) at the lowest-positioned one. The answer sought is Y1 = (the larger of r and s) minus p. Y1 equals -8.1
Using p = 9.7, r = -1.4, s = 1.62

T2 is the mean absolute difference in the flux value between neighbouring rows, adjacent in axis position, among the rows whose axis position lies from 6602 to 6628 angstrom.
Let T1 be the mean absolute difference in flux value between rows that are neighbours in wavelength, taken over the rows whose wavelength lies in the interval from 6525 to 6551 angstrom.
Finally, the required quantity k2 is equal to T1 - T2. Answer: 0.15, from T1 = 0.63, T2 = 0.48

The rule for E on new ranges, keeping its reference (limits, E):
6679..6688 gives 0.94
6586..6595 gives 0.99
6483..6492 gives 0.91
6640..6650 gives 0.97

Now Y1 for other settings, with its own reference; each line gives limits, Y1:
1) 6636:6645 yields -1.9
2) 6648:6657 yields -0.9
